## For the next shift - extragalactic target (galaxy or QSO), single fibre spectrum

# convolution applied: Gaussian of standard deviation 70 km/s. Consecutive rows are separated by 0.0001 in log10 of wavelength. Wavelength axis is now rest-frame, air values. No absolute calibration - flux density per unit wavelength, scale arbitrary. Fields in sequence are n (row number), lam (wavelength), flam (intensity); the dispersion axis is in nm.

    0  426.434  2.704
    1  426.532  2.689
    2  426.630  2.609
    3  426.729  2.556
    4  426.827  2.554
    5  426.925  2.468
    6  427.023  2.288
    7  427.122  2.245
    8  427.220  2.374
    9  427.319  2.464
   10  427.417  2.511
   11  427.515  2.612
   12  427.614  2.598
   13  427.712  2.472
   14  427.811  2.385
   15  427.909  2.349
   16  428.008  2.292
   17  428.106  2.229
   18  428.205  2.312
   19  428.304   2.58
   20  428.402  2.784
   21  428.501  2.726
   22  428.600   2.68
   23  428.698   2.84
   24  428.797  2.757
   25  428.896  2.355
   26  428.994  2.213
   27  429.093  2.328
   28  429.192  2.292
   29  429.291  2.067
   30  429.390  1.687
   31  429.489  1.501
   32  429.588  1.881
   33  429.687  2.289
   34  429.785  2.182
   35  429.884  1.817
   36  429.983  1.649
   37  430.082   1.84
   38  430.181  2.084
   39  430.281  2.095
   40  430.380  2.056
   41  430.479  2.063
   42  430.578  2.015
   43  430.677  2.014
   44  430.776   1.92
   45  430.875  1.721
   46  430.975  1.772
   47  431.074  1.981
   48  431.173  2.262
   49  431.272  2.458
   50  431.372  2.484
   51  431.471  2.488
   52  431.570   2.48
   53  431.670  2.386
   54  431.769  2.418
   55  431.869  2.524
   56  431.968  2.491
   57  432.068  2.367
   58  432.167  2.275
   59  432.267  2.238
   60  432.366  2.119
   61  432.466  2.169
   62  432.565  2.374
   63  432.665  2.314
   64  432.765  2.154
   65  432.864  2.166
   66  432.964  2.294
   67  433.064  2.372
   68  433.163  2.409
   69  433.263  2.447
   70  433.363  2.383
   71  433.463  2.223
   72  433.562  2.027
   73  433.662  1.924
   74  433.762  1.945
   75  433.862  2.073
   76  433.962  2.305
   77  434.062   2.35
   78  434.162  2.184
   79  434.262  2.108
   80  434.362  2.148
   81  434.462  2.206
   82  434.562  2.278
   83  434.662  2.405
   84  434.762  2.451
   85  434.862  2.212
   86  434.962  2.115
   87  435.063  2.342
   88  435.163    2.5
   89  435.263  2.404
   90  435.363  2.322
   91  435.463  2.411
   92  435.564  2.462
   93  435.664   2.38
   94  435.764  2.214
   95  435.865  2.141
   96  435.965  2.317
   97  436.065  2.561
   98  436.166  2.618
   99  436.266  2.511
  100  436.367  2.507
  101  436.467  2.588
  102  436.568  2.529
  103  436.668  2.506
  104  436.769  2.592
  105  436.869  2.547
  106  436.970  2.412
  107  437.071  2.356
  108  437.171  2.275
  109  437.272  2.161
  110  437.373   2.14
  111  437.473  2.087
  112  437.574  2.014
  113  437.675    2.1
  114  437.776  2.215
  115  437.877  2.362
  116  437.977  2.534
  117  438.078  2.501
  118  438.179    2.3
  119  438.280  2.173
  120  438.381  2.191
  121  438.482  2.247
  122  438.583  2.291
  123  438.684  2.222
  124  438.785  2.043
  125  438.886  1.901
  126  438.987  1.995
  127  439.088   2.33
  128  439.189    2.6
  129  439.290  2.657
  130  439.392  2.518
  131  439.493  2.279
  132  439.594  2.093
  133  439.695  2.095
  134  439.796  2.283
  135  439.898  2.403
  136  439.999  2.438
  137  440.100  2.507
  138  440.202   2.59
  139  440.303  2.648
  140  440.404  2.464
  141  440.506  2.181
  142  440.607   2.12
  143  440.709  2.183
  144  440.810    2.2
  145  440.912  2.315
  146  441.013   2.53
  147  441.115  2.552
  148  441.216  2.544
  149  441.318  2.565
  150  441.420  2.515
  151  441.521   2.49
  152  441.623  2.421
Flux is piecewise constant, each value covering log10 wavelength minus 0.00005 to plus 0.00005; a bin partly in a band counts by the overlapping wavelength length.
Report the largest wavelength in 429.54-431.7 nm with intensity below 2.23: 431.074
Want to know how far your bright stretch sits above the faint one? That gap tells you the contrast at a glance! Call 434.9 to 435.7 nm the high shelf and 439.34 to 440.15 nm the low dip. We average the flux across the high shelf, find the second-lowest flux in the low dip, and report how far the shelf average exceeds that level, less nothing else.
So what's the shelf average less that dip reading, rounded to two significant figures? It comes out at 0.27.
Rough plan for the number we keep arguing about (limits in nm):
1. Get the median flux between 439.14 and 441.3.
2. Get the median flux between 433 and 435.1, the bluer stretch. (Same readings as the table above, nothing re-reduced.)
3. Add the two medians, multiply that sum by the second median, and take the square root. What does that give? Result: 3.22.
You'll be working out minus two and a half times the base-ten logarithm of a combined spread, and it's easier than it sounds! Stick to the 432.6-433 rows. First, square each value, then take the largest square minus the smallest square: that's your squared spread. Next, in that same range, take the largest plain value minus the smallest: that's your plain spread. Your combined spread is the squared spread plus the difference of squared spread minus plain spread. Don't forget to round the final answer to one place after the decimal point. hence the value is -0.3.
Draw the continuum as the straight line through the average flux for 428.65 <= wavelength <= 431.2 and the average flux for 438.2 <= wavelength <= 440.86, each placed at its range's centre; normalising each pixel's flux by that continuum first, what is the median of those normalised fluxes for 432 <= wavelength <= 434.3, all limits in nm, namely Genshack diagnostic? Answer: 1.06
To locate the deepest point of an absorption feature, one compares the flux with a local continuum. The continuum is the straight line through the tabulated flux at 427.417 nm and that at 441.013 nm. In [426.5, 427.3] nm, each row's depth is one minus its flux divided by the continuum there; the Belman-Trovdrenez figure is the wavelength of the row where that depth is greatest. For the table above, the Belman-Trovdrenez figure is 427.122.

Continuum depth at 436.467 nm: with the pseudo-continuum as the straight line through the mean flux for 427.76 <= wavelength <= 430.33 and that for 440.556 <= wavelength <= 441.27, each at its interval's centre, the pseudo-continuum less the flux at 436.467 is -0.28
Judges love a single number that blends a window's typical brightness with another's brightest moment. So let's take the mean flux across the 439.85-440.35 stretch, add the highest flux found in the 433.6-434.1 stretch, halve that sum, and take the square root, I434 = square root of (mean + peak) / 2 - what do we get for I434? 1.56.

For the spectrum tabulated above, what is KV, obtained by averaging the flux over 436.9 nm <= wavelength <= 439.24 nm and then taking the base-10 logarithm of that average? 0.350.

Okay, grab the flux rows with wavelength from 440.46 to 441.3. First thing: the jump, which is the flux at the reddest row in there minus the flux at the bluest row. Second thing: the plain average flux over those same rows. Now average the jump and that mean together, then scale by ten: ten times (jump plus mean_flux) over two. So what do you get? 13.5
